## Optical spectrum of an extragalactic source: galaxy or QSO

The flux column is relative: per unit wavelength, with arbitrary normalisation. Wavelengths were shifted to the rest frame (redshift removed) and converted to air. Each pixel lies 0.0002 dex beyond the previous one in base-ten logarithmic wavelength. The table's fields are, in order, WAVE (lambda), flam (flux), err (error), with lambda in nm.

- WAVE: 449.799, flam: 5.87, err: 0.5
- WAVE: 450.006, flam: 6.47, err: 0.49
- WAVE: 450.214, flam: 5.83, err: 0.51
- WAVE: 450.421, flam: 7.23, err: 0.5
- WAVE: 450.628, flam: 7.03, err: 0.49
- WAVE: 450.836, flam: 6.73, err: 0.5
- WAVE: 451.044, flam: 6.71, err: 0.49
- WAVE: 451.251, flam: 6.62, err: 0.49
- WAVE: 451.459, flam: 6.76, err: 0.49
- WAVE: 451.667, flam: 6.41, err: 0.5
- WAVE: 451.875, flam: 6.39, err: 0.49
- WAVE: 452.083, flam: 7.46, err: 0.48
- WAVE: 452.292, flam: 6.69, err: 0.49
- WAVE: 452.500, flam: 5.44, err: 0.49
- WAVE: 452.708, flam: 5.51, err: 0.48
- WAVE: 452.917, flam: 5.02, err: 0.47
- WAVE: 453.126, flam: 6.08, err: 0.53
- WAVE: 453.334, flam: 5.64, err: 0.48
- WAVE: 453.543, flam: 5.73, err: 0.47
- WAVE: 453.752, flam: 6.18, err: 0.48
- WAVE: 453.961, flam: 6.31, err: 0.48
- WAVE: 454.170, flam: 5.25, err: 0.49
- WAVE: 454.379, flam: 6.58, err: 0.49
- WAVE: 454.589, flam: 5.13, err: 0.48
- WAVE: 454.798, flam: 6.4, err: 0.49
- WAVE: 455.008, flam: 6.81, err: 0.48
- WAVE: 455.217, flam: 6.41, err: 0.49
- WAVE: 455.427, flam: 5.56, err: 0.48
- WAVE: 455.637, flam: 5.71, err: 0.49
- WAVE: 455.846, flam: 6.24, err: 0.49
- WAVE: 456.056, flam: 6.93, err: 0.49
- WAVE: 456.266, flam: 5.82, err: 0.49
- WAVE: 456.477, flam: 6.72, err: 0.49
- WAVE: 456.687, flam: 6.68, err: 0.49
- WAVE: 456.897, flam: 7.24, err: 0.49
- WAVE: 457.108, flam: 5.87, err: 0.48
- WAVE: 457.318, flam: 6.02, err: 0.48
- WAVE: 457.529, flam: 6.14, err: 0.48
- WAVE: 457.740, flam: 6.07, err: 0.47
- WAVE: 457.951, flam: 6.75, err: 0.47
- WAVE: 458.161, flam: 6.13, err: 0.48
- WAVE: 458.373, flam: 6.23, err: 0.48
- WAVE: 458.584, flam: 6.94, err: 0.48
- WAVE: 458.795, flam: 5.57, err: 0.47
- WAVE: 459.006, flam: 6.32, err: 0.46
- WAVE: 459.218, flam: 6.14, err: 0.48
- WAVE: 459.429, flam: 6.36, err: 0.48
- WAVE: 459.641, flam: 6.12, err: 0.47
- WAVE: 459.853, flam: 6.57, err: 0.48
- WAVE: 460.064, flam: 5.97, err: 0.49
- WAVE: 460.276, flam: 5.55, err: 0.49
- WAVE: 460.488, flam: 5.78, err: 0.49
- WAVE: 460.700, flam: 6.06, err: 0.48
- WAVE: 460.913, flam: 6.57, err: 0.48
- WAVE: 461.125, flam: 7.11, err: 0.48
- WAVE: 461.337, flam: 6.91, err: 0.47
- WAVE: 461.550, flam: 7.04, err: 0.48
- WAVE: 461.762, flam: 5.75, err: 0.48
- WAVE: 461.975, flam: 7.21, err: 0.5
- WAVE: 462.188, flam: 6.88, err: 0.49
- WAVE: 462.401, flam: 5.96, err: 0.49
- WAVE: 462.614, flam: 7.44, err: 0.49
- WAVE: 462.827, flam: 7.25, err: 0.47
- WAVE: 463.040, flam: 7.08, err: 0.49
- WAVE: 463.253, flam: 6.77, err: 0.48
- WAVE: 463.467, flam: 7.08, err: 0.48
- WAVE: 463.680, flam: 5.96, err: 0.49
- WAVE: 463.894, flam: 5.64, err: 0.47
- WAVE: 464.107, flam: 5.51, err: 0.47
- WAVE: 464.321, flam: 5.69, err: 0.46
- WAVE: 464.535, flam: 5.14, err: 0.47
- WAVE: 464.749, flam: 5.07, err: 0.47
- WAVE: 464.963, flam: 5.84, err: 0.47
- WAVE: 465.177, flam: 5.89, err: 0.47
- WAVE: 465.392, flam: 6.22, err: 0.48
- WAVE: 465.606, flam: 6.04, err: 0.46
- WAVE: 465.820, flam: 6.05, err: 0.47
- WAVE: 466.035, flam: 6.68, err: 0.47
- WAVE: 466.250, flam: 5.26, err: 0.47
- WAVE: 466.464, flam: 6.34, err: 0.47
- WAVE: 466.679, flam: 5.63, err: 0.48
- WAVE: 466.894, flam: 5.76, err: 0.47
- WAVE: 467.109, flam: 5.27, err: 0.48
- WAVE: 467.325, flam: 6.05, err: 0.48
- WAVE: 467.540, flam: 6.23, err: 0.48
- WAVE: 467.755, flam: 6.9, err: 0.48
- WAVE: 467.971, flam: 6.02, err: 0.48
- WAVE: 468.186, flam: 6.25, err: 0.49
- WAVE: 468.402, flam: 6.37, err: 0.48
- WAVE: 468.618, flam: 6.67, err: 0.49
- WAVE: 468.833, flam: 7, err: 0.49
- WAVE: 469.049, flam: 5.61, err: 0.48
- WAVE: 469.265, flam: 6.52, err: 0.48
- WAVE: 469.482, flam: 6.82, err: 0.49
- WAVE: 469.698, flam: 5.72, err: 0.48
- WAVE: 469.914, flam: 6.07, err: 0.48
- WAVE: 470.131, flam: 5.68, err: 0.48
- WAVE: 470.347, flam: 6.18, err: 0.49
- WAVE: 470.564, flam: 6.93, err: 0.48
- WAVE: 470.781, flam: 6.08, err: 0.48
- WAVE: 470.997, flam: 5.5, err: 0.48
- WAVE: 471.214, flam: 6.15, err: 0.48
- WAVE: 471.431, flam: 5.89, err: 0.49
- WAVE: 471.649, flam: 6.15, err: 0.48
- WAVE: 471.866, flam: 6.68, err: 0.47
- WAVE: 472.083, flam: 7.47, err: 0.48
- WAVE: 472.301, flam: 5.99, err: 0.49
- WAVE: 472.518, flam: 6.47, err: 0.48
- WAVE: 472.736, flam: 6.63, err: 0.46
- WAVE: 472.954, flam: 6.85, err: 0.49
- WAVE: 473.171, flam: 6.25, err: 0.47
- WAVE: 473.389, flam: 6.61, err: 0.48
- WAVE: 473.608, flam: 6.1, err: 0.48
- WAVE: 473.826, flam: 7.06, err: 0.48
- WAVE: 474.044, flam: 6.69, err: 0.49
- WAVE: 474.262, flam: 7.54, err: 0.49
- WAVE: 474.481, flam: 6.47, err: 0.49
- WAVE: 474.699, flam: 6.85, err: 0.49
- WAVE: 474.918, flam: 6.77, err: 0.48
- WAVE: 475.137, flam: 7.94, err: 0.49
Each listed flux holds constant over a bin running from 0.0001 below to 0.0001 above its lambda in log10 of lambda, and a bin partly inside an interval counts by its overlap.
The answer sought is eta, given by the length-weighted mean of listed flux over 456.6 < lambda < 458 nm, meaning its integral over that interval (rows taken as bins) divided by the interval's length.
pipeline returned 6.4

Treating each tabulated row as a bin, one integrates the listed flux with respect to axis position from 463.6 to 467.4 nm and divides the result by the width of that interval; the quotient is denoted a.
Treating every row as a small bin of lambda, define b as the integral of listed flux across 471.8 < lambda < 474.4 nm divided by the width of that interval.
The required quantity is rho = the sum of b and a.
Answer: 12.5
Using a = 5.78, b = 6.7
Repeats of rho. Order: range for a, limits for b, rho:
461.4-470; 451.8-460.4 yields 12.4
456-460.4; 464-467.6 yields 12.1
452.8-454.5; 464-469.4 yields 11.8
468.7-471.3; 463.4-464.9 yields 11.9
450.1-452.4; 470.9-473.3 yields 13.1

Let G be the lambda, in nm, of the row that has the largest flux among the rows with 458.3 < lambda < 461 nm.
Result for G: 458.584 nm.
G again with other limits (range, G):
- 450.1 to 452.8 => 452.083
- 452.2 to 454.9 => 452.292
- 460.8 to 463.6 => 462.614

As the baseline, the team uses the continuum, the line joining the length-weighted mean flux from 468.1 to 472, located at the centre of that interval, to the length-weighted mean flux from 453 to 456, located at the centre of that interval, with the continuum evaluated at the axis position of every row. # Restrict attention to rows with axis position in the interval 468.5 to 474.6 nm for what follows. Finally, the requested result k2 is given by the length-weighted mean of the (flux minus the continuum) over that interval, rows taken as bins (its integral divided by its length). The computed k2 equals 0.15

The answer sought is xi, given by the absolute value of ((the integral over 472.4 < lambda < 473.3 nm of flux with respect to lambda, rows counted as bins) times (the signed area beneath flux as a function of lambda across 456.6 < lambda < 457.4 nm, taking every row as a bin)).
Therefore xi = 30.5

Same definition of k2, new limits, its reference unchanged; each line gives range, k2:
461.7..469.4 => 0.02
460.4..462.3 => 0.48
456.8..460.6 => 0.13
